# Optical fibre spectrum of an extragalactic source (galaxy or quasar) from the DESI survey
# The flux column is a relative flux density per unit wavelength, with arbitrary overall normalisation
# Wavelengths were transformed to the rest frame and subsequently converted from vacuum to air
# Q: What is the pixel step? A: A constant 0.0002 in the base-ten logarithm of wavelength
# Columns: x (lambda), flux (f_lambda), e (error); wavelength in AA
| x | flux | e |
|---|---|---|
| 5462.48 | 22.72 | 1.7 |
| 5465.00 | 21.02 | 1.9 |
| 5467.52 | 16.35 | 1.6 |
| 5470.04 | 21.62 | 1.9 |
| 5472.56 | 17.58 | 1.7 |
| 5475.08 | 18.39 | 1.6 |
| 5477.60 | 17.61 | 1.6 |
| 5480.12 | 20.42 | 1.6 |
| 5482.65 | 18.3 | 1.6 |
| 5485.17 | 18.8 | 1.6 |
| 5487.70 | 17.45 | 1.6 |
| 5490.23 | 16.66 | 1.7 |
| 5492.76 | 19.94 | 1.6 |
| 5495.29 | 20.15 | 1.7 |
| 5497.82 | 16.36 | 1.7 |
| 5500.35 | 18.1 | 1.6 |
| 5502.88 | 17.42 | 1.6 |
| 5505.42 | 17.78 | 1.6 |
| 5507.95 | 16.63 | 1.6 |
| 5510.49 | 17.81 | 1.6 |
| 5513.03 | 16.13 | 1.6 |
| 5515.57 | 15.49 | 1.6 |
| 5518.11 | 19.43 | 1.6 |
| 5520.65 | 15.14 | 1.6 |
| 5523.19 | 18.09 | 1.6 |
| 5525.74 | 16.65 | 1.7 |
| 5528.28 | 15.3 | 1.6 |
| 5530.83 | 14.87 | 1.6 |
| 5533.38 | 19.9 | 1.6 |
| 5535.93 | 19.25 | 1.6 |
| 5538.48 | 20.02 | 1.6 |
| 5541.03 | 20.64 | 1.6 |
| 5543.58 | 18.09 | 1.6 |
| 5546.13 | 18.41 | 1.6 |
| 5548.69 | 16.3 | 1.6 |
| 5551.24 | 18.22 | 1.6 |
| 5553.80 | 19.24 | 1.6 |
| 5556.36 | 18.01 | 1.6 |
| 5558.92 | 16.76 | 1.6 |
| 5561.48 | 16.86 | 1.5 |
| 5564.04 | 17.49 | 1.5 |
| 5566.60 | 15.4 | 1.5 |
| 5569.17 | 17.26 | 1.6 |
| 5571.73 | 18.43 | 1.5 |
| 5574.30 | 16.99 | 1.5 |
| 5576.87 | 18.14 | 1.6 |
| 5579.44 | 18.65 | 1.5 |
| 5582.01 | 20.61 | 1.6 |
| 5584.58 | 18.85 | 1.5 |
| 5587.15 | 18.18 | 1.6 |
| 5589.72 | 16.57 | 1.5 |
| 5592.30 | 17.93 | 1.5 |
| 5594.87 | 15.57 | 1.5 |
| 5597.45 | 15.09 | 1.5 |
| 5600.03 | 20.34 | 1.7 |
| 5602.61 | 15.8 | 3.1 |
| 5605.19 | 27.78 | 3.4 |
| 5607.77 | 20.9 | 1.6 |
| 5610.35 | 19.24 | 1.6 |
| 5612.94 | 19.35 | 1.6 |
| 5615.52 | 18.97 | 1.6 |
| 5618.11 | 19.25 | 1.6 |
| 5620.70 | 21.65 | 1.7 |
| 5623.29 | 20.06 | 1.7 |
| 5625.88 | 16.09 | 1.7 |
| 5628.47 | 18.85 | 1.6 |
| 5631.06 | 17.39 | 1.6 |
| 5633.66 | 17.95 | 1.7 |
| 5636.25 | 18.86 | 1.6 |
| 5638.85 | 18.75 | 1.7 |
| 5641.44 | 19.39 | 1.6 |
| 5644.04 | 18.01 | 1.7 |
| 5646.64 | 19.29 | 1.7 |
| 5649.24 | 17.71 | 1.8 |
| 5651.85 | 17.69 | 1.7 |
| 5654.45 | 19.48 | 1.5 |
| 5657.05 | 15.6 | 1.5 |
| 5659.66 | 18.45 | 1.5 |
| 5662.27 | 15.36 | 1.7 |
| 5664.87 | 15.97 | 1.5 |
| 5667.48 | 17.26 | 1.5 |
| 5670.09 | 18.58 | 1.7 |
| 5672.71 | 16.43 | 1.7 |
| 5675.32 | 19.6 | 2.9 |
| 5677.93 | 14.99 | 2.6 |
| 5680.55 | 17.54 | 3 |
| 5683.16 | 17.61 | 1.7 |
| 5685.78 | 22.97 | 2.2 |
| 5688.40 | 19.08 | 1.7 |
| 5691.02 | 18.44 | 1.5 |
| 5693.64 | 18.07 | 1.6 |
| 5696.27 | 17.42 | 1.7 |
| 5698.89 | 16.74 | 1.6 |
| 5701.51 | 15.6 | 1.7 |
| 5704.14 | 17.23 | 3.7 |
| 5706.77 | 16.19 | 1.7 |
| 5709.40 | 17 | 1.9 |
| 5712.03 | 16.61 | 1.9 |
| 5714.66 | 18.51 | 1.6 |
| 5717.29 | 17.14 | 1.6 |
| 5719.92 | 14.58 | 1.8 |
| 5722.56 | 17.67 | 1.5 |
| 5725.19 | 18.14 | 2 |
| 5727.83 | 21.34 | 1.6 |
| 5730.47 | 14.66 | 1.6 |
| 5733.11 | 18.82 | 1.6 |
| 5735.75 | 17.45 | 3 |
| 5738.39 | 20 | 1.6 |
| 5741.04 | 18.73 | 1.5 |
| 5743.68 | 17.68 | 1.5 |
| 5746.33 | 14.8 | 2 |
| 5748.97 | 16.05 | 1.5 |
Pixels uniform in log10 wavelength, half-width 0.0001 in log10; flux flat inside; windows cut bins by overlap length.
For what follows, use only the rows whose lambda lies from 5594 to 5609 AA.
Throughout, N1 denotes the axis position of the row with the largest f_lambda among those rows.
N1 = 5605.19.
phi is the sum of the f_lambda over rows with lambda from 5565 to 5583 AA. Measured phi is 125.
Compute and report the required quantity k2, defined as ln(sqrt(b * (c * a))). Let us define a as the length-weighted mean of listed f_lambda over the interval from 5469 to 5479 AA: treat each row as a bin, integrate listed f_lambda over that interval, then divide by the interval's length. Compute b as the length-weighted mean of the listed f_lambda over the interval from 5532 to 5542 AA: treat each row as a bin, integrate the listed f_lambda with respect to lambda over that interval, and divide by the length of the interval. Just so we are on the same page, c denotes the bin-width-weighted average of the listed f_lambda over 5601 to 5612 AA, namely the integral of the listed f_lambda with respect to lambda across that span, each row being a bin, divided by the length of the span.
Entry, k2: 4.48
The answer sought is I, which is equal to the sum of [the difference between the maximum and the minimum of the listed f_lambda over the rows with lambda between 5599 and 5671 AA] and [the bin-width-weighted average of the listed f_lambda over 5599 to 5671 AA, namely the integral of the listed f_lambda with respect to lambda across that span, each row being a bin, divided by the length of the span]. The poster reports 31.1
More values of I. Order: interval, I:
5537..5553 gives 23.0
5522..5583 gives 23.7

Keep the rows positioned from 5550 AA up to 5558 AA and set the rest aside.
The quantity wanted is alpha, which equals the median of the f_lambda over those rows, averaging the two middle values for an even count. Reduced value 18.2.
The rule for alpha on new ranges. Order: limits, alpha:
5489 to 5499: 18.3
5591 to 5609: 17.9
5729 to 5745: 18.2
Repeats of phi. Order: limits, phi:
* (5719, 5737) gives 123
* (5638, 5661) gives 164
